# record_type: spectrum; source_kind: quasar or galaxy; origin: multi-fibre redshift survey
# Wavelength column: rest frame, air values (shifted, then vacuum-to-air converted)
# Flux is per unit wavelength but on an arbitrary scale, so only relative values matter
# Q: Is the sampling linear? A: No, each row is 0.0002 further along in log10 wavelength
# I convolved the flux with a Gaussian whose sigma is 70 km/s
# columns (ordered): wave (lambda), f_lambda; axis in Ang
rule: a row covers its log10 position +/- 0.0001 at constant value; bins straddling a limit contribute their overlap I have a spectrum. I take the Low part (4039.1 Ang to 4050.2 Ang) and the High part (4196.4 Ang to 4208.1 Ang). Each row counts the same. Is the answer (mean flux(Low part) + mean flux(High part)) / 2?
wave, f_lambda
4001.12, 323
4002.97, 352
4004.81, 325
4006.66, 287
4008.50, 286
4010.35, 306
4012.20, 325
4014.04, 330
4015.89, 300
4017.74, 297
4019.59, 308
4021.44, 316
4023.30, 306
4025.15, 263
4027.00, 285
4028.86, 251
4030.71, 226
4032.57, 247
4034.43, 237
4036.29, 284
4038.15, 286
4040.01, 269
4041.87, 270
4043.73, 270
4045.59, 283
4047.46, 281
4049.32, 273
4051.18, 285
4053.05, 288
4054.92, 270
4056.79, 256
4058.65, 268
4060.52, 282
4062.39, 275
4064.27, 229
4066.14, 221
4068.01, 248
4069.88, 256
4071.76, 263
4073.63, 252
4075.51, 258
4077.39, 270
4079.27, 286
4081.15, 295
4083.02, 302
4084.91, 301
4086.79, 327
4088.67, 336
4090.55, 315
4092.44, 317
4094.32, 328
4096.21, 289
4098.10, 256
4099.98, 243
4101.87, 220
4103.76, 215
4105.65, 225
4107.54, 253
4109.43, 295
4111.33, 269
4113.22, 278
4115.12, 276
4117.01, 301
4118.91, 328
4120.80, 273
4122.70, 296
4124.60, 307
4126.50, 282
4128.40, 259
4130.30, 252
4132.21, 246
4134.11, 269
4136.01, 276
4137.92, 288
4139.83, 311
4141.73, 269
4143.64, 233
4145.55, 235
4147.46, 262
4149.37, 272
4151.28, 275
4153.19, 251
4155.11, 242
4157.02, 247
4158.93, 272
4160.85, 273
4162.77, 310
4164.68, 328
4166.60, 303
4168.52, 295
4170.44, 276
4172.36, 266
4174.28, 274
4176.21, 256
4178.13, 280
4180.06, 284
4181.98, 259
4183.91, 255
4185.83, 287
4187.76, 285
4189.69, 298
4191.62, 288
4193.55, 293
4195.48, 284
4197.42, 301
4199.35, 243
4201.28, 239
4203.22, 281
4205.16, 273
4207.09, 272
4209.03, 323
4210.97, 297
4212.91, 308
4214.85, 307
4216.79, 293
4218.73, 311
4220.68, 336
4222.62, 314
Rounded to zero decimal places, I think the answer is 271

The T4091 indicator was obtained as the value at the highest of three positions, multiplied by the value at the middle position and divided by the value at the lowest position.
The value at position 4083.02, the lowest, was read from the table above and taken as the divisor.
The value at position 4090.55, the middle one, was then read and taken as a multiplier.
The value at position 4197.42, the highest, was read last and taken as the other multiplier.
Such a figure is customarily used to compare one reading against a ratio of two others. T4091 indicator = 314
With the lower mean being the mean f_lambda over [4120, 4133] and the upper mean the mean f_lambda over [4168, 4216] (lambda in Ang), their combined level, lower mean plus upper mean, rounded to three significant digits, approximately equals 555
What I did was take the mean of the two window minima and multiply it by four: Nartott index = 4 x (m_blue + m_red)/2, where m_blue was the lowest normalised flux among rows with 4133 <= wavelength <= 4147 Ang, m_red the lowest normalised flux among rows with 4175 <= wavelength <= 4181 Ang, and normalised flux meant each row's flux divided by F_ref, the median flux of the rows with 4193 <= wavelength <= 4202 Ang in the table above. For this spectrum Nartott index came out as 3.44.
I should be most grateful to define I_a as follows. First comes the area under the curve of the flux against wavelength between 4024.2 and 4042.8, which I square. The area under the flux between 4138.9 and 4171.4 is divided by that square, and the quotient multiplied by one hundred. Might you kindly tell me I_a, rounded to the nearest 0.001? 0.038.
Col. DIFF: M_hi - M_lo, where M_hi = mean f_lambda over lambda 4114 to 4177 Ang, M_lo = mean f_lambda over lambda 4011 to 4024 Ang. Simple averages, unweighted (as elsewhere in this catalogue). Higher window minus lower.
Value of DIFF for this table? -36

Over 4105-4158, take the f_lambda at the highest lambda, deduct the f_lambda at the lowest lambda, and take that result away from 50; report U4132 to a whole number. 28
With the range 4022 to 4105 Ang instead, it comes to 141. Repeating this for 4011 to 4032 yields 149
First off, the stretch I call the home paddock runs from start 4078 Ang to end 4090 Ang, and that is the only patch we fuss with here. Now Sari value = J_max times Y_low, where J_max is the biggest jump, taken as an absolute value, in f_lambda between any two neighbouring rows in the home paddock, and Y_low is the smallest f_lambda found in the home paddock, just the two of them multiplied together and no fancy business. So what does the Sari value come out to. 7436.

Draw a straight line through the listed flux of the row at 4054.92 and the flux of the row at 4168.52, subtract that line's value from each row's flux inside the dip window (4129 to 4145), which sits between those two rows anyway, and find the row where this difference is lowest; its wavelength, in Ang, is 4143.64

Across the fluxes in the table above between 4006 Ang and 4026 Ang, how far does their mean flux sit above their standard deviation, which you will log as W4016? 284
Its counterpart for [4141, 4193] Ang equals 251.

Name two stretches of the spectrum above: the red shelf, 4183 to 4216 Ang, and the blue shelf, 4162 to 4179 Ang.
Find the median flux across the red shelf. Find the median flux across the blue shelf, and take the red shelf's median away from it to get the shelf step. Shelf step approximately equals -7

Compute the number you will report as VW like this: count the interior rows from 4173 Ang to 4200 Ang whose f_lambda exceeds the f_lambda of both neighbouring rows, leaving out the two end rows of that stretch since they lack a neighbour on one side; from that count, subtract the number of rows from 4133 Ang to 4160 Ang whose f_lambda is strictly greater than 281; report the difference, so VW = 3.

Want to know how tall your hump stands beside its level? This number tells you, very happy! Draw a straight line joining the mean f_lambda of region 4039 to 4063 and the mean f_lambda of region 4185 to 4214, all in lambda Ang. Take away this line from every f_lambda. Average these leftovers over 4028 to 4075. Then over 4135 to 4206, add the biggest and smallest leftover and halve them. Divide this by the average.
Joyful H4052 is 0.1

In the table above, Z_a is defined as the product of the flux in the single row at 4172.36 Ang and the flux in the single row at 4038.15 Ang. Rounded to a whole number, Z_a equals 76076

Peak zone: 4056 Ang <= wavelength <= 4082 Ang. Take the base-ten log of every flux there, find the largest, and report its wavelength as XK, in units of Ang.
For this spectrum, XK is 4081.15 Ang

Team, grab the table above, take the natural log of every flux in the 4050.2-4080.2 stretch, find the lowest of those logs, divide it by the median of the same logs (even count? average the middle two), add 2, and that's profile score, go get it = 2.97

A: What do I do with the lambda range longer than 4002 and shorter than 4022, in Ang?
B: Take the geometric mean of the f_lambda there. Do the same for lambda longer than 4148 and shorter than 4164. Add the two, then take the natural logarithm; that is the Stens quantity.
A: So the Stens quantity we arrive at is 6.36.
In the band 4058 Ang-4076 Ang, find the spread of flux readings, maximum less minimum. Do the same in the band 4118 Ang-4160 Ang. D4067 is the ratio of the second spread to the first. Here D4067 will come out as 1.6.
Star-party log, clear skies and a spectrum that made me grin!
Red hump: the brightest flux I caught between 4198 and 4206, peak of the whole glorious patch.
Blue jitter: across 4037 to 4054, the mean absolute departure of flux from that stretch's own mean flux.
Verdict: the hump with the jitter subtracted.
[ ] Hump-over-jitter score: 274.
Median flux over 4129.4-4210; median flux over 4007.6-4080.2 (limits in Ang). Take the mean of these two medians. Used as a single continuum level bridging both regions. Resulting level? 273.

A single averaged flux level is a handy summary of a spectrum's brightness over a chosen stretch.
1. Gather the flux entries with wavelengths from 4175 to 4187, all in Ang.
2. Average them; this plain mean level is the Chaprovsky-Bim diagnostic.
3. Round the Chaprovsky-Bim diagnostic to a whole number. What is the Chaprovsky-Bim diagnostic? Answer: 270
